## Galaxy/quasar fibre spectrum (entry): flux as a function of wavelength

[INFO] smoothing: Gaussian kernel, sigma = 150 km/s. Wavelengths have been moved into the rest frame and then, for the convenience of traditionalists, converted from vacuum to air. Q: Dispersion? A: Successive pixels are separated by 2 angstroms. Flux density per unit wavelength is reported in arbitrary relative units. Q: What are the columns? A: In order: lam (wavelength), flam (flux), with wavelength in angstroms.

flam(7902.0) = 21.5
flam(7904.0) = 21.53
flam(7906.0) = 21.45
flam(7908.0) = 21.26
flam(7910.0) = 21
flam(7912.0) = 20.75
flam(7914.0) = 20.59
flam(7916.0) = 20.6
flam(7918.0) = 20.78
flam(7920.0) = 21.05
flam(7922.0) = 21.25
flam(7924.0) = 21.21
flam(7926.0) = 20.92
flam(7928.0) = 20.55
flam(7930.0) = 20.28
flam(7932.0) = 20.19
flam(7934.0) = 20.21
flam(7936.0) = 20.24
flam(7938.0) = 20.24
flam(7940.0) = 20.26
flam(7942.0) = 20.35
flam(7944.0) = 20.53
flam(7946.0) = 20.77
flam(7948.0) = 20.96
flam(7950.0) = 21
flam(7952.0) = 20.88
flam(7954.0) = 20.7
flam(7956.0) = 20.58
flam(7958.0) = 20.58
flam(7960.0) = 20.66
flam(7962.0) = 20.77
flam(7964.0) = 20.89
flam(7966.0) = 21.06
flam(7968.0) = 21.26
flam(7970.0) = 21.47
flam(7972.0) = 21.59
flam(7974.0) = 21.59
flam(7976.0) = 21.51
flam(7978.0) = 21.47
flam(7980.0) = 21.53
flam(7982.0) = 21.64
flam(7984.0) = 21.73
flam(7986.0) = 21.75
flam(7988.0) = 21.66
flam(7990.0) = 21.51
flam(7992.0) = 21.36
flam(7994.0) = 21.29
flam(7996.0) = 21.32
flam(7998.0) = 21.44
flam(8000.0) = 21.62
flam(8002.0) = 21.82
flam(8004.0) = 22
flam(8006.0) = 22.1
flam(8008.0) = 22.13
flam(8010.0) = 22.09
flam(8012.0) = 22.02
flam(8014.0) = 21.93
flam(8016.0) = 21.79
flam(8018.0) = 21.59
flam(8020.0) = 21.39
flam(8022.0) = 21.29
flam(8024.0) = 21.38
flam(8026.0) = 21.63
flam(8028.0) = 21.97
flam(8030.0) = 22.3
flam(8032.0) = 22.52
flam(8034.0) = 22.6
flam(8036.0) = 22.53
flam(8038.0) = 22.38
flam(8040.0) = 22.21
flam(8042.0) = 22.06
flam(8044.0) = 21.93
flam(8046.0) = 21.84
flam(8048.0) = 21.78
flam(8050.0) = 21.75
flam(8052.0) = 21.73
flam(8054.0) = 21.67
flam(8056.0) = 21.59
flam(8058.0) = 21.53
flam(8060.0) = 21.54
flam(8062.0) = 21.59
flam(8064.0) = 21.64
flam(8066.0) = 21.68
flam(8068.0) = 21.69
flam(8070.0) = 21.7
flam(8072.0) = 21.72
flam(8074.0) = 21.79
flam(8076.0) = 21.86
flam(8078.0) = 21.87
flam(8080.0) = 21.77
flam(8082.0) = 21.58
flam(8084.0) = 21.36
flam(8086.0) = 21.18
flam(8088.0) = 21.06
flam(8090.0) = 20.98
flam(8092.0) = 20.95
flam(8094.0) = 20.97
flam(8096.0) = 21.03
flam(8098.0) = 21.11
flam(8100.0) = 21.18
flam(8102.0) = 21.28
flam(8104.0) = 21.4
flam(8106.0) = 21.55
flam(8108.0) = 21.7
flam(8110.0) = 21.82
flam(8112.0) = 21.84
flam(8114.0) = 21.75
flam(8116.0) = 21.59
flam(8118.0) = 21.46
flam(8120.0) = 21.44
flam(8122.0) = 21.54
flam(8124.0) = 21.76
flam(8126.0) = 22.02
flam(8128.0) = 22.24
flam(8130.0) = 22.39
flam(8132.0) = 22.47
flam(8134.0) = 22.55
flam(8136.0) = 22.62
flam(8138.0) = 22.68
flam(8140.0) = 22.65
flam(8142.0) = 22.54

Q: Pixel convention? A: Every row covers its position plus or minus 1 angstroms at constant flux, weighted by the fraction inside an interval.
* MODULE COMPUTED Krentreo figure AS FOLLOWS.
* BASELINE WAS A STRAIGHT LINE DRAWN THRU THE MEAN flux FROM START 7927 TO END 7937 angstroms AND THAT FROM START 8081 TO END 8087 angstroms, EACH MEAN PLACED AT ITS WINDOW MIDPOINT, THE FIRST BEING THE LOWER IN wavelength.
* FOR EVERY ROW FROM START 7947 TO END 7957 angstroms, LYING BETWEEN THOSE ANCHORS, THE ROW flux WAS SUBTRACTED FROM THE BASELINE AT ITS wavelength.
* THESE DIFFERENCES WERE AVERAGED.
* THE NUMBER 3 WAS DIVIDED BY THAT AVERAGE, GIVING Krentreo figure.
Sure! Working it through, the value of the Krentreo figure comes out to -7.7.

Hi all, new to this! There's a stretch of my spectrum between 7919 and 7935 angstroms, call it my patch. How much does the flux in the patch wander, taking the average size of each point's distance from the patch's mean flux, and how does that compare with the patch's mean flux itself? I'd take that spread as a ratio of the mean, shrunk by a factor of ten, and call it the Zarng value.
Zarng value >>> 0.0019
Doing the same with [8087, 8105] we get 0.0006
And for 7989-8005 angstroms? 0.0009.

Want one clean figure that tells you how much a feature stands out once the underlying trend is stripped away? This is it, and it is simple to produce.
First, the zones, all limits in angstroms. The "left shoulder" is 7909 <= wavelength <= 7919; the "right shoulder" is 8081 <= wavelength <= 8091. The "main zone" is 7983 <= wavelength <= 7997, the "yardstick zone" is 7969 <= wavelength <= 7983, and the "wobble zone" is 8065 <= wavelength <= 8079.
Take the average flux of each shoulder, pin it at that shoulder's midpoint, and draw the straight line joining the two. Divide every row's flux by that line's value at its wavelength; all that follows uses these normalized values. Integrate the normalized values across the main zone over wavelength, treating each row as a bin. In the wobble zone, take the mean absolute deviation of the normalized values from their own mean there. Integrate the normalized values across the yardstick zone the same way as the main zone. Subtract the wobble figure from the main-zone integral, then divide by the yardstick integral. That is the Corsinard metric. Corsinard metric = 1.00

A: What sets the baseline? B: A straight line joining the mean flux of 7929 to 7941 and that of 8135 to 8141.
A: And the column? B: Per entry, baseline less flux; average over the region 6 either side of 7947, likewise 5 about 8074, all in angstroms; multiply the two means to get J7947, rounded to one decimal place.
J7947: 0.0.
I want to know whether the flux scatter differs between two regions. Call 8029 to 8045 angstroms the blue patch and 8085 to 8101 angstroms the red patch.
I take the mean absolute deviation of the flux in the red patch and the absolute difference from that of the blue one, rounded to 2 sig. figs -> 0.12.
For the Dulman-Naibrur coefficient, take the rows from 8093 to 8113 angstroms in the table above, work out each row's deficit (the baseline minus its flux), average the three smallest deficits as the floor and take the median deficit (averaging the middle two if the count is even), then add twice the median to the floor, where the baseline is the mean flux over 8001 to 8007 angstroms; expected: 1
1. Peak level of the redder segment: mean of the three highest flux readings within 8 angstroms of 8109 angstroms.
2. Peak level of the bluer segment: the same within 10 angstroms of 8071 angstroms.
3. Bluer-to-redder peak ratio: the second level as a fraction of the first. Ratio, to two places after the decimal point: 1.00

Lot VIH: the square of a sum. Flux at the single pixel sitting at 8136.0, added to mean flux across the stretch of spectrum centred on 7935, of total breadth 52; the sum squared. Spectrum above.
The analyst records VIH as 1873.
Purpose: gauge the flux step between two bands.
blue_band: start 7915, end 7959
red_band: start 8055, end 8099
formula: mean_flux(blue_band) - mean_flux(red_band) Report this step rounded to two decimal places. -0.82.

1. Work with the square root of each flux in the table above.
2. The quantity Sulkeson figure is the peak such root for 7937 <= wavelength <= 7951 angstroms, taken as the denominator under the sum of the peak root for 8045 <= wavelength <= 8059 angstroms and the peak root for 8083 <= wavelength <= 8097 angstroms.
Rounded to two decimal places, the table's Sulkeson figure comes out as 2.03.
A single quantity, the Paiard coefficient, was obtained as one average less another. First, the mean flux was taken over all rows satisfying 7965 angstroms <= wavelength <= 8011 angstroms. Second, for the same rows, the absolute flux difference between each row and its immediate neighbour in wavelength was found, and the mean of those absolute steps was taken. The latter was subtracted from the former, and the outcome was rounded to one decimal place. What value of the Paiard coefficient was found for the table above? 21.5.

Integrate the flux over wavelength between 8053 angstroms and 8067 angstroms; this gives 302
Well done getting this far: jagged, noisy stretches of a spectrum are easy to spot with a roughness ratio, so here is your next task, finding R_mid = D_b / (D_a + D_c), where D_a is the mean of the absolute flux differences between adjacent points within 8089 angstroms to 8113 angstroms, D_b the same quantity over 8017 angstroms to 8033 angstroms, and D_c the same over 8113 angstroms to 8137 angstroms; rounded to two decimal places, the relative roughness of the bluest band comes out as 1.00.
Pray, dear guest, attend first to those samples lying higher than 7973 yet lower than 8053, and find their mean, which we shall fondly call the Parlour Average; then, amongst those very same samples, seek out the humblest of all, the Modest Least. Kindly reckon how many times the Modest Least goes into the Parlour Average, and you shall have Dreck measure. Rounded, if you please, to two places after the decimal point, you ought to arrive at 1.02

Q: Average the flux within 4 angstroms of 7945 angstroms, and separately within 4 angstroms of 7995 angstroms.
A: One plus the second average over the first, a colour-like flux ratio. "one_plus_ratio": 2.03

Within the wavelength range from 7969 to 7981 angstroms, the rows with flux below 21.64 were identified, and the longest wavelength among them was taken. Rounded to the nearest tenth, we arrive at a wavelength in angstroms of 7980.0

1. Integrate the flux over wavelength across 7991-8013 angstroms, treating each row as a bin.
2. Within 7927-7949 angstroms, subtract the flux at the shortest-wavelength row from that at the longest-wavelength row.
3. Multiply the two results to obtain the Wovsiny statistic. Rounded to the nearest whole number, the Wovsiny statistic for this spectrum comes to 196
